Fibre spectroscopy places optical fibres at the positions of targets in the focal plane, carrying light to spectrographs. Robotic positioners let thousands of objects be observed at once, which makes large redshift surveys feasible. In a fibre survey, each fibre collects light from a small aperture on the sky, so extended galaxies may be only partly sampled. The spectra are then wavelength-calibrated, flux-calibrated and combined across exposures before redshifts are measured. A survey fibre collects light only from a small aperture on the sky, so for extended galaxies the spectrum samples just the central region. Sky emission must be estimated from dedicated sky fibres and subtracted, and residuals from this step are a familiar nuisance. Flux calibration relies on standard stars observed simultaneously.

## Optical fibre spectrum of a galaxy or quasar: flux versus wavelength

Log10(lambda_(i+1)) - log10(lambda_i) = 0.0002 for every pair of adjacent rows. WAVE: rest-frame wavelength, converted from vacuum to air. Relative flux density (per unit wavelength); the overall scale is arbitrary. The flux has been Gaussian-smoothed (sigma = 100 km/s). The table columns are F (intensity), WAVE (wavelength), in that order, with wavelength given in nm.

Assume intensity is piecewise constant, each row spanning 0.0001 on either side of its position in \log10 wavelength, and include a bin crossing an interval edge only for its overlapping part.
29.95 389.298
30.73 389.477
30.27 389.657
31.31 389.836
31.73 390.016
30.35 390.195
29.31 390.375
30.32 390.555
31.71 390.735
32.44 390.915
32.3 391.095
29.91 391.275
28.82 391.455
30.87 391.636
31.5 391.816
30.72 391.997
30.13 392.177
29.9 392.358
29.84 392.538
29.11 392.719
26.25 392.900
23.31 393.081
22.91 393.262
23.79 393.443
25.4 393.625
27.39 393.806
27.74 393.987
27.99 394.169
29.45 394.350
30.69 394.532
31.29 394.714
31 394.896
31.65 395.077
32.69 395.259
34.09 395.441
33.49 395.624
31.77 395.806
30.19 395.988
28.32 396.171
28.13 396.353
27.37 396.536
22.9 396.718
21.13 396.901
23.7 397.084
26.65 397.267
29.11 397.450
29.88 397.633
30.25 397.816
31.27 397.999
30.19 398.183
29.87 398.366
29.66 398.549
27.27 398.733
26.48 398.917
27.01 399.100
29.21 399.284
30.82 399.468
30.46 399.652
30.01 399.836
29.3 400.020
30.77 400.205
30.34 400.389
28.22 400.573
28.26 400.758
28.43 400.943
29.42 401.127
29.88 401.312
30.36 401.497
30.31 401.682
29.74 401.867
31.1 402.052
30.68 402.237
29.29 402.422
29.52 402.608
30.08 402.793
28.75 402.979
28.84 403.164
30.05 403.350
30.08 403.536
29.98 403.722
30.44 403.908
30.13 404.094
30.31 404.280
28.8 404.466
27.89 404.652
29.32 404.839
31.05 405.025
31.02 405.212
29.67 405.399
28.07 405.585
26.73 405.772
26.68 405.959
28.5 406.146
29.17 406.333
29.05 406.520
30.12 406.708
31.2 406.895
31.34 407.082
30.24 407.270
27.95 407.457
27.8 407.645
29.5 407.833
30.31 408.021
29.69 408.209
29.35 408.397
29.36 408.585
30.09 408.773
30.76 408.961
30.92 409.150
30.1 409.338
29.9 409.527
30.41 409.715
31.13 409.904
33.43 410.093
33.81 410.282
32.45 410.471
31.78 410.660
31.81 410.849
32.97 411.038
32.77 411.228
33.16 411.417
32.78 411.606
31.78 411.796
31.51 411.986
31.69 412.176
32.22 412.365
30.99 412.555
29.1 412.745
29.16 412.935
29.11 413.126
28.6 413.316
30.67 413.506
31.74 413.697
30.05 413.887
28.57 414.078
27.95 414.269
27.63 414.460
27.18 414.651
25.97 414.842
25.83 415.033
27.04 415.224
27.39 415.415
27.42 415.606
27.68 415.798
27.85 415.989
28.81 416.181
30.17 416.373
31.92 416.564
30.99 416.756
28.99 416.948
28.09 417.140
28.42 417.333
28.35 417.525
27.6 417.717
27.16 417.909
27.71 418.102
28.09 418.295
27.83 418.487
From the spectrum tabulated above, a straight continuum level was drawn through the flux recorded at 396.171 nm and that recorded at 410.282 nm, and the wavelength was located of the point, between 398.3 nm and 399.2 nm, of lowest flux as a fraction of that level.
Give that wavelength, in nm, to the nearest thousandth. 398.917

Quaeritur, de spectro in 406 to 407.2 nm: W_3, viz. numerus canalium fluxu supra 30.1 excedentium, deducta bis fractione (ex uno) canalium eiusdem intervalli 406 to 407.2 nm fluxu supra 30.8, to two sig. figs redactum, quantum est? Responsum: 2.3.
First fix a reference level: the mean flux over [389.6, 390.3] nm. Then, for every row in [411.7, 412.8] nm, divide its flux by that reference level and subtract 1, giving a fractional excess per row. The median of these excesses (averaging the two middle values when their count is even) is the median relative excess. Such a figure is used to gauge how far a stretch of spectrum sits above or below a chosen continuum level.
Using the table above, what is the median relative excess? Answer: 0.022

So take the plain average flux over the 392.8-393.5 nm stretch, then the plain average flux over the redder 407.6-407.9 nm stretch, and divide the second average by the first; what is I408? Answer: 1.19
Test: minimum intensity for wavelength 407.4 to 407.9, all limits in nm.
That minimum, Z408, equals 27.8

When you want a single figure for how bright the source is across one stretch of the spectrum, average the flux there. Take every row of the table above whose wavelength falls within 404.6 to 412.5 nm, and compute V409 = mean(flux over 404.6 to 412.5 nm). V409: 30.5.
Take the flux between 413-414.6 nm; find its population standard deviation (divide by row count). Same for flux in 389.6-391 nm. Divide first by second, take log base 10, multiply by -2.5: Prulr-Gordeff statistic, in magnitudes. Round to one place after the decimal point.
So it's -0.3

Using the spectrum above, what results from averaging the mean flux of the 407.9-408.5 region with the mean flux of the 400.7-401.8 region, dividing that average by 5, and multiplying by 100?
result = 592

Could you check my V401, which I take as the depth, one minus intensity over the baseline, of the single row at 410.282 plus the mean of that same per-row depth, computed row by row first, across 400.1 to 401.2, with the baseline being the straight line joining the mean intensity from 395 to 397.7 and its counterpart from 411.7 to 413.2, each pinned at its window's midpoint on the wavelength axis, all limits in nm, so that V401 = -0.11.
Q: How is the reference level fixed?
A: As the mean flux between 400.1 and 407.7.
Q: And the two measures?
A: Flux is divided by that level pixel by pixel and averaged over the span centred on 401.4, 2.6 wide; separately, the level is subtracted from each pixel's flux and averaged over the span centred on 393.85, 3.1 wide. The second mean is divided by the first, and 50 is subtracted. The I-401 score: -51.2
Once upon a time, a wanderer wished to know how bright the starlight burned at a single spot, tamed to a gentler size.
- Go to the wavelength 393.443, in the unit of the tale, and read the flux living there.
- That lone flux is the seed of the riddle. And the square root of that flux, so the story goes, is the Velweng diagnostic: 4.88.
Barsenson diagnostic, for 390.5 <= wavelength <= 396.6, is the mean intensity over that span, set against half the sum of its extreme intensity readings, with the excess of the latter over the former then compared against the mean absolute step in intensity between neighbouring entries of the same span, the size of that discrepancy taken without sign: 2.06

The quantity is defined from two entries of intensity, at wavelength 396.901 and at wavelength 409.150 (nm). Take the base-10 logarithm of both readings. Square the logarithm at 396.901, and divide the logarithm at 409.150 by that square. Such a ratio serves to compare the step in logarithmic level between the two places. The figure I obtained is 0.85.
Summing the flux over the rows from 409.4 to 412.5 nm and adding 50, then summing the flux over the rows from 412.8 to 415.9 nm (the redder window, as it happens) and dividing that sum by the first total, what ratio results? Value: 0.802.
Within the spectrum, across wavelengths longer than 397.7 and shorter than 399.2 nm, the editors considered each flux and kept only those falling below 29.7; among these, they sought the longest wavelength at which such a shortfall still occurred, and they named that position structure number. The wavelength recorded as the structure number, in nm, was 399.100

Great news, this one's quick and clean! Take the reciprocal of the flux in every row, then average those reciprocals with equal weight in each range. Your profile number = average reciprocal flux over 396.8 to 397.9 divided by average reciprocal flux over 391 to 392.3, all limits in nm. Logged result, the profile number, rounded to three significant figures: 1.16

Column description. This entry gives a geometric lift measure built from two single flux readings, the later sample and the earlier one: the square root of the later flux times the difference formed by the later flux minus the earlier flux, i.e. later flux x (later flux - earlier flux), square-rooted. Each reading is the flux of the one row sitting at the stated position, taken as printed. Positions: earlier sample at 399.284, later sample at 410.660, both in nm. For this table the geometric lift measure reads 9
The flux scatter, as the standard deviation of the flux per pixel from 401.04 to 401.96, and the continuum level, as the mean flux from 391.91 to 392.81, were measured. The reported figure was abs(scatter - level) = 29.6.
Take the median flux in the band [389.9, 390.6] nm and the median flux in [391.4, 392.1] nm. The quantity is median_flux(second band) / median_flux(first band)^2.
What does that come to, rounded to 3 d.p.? 0.033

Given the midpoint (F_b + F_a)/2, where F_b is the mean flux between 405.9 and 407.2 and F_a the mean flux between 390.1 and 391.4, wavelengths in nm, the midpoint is 30.2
